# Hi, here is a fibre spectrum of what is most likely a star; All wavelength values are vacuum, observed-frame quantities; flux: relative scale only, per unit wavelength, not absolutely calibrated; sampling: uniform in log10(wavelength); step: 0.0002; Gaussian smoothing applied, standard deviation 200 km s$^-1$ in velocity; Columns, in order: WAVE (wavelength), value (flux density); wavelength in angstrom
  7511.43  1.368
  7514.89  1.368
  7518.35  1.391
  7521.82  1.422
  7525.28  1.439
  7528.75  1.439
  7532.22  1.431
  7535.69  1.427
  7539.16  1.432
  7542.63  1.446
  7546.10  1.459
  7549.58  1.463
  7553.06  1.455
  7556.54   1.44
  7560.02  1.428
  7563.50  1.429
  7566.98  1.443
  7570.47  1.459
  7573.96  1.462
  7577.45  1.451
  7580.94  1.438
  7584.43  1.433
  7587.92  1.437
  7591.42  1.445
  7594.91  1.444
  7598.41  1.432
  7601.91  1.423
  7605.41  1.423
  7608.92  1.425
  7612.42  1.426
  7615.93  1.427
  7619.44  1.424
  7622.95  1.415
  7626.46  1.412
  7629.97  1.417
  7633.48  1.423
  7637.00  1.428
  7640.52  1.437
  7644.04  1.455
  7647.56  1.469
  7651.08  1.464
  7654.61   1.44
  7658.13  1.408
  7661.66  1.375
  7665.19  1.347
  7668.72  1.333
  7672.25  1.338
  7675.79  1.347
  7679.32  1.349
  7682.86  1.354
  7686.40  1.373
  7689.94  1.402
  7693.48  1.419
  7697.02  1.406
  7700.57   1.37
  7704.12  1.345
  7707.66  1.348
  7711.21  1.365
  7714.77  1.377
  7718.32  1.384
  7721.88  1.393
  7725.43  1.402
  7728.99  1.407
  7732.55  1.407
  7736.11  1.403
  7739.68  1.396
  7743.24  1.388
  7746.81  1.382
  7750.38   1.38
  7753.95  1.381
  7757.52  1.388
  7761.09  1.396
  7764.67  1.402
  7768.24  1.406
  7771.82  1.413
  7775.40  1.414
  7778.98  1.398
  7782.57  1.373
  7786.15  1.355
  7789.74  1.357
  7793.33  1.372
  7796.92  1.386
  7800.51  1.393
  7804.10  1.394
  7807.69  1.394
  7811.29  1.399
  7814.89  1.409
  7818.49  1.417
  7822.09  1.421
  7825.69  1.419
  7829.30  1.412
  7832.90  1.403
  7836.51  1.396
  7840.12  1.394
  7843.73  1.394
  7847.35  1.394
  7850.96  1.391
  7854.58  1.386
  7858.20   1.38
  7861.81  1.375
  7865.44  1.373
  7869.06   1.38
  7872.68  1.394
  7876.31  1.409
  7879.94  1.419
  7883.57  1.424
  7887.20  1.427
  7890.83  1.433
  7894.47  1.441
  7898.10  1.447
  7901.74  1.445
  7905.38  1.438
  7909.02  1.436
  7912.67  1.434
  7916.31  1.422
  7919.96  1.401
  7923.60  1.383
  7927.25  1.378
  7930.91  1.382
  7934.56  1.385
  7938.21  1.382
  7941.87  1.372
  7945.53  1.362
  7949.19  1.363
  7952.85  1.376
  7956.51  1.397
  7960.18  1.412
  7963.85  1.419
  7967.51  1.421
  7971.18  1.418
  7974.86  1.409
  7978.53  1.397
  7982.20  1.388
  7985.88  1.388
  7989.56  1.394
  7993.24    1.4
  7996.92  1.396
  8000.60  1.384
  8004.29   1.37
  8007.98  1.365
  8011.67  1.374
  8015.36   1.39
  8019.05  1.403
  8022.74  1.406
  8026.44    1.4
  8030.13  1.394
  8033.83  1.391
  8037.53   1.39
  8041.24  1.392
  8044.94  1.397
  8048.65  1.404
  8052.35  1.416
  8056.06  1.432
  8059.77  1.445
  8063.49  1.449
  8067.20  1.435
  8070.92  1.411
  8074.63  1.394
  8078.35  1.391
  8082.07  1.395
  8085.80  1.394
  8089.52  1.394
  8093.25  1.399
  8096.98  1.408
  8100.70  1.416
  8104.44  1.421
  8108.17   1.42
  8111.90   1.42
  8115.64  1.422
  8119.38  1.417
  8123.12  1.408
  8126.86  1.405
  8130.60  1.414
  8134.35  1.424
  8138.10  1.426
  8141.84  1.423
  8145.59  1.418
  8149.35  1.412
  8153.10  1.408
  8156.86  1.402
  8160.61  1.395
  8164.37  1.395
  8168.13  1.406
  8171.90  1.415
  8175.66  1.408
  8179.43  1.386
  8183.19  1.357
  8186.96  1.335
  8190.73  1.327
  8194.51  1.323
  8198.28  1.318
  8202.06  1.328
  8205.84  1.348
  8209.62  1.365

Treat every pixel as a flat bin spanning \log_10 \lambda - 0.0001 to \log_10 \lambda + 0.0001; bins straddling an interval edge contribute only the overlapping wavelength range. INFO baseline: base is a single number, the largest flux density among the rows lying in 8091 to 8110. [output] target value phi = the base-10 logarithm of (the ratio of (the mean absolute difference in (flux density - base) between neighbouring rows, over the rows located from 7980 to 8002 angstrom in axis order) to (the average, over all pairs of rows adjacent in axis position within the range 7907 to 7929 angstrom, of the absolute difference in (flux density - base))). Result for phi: -0.32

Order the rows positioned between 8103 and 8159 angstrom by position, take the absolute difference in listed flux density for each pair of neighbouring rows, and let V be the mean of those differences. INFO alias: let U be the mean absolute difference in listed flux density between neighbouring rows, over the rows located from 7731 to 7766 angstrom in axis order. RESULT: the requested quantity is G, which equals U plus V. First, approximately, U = 0.005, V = 0.0046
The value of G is 0.010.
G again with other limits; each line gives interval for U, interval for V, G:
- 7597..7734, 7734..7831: 0.019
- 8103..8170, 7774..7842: 0.013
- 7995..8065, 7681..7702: 0.031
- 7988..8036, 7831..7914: 0.013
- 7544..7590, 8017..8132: 0.015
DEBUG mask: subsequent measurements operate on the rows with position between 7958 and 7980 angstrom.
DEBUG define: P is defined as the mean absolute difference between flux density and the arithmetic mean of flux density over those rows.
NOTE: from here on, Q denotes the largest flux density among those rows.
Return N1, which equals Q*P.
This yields 0.009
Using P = 0.007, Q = 1.421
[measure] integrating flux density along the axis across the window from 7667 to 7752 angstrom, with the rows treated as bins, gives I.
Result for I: 117.1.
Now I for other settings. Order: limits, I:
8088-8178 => 127.0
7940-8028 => 122.5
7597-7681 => 118.4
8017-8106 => 125.2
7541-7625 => 120.8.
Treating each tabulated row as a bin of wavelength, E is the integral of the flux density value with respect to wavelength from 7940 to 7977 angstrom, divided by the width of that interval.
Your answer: 1.39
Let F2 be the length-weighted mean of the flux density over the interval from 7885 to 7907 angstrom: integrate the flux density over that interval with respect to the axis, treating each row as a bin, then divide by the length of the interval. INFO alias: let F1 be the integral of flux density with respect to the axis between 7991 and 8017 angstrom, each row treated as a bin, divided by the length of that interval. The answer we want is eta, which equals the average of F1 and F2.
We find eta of 1.41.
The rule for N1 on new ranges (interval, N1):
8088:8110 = 0.013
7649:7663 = 0.044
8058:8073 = 0.017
